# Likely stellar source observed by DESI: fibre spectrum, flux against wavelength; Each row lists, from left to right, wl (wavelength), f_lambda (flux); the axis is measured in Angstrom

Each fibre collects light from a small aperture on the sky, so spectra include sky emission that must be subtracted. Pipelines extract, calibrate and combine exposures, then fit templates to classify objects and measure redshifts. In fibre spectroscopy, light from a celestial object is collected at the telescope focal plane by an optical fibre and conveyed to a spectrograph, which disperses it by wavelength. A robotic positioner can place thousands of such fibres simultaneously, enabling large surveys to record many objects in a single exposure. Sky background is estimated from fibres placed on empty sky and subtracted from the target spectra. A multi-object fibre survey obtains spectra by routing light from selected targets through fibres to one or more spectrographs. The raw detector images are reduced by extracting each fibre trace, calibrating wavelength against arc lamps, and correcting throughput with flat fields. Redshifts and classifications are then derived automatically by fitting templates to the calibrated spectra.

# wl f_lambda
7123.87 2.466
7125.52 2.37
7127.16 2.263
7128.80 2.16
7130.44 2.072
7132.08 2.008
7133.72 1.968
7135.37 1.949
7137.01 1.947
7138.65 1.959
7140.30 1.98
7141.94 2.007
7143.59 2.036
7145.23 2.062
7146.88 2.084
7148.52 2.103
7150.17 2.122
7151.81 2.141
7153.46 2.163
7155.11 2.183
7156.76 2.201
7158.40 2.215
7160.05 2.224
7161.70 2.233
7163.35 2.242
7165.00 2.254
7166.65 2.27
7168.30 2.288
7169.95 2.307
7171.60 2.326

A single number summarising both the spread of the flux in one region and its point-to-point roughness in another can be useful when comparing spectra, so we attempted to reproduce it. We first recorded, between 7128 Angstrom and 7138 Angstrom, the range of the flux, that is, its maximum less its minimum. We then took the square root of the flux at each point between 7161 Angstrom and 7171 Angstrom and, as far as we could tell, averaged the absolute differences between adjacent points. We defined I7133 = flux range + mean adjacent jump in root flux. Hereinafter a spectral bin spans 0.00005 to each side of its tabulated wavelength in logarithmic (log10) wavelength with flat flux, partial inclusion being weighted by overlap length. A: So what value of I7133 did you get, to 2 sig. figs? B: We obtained 0.22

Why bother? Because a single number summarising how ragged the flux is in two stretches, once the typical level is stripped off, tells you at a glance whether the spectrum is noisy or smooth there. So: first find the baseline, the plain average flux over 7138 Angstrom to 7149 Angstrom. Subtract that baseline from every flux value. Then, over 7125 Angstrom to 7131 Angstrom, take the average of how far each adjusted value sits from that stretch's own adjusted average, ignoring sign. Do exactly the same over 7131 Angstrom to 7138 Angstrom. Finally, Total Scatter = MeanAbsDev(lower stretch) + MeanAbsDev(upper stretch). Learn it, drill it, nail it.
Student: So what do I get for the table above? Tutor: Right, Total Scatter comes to 0.120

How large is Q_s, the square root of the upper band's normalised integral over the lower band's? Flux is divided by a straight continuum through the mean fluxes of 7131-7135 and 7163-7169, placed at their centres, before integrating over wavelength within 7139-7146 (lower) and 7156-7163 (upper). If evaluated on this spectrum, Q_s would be 1.02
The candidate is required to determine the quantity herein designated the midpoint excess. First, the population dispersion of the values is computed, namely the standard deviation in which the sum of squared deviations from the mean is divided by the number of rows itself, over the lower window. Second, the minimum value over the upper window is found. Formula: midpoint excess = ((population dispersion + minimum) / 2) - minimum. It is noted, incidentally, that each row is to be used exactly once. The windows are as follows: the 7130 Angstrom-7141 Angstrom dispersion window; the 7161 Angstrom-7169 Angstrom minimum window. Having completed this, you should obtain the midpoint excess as -1.10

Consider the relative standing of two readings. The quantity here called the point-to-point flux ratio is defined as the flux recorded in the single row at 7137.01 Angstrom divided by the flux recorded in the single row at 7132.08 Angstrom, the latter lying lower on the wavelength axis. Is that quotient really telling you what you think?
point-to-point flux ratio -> 0.97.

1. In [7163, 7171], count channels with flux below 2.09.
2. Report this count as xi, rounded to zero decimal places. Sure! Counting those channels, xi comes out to 0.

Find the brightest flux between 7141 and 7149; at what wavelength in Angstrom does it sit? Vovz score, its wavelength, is 7148.52 Angstrom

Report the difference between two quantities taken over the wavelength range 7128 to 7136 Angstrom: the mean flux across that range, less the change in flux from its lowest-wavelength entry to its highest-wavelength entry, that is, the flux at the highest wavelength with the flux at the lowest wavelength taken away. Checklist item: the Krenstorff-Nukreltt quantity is 2.2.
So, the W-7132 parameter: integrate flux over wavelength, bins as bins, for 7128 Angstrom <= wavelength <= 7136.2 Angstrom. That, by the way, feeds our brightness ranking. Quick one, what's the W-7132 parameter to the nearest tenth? 16.7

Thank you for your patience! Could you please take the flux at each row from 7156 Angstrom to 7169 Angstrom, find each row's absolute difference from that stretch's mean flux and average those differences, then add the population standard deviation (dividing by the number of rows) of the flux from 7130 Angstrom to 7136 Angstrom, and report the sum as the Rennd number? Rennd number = 0.070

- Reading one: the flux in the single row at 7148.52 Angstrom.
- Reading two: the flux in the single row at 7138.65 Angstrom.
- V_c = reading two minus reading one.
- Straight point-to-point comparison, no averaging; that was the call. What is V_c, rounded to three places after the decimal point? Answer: -0.144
